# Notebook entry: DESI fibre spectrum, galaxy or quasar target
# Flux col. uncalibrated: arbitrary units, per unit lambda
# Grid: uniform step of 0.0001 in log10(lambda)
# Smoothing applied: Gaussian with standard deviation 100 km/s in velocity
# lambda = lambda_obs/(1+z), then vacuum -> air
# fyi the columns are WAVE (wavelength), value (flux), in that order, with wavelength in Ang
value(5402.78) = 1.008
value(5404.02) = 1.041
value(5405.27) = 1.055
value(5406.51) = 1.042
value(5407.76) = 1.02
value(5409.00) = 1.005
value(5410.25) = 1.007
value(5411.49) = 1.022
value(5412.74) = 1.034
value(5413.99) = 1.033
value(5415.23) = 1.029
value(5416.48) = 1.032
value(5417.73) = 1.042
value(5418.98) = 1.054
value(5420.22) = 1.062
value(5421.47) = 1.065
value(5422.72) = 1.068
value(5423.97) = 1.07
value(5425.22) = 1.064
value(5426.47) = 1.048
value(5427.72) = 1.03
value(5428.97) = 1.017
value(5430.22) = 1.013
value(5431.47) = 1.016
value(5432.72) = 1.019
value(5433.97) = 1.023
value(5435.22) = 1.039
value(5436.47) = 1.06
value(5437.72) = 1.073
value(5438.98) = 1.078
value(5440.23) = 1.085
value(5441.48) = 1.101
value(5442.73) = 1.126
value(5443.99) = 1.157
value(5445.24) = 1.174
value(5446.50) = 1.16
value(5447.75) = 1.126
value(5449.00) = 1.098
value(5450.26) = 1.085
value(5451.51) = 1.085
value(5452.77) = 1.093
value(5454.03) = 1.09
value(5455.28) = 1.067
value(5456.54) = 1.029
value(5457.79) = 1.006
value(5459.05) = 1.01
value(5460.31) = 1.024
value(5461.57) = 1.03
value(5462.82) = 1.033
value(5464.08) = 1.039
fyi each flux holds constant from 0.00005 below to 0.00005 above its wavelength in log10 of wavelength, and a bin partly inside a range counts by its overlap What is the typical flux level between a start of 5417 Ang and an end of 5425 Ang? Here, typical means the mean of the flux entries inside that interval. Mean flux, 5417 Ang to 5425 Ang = 1.060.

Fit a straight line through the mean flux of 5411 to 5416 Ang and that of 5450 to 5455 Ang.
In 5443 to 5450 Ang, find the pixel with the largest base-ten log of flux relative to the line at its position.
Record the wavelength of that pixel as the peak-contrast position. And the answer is 5445.24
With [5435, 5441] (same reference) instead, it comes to 5440.23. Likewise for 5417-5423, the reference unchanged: 5422.72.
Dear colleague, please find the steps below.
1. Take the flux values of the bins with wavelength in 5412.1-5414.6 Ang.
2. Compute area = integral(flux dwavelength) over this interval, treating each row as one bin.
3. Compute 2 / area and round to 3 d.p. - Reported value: 0.776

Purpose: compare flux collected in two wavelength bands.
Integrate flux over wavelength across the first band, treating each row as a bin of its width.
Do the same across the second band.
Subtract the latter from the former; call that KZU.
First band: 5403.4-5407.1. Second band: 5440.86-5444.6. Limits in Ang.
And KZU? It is -0.34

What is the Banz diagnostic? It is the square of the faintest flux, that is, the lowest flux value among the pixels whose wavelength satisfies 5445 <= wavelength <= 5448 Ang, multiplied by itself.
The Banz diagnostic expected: 1.27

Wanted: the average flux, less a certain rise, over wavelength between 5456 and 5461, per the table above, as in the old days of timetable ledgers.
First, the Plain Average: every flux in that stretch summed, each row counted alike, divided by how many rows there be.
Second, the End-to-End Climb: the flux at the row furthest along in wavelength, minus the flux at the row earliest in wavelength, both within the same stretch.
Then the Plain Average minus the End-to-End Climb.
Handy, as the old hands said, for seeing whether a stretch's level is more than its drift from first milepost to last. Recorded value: 1.02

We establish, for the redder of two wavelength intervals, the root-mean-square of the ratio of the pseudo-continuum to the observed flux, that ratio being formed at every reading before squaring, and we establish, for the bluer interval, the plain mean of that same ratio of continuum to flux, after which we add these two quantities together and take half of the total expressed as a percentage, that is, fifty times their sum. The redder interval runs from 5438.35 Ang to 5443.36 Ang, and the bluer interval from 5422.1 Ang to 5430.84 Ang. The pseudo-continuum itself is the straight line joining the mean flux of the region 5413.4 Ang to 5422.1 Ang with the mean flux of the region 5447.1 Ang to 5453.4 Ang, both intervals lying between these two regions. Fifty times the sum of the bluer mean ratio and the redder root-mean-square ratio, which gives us 100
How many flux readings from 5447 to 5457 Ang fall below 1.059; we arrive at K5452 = 1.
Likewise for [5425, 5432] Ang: 5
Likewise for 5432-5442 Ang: 3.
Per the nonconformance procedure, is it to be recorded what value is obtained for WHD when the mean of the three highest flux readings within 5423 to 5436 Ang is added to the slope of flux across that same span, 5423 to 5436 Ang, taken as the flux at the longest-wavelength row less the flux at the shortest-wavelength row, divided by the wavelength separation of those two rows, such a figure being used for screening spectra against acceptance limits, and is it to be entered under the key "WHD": 1.06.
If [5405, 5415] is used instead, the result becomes 1.04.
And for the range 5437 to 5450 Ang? 1.17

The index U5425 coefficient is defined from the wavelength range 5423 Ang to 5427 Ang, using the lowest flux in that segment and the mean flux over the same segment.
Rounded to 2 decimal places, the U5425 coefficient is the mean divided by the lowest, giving 1.01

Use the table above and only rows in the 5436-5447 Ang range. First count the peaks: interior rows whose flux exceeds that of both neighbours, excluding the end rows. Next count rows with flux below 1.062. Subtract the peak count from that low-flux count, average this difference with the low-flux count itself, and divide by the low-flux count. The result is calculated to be 0.50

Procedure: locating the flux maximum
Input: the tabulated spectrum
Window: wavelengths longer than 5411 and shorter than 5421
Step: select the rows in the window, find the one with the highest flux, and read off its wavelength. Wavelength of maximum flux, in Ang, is 5420.22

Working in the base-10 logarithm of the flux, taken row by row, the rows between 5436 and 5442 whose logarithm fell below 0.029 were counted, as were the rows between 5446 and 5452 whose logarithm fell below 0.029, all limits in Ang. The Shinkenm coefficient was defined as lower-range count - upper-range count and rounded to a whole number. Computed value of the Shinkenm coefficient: 1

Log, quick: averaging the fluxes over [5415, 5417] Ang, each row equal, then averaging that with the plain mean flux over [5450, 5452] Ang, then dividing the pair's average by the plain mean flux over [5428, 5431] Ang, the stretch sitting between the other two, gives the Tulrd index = 1.04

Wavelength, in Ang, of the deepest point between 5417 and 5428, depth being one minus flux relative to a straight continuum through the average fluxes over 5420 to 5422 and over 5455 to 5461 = 5427.72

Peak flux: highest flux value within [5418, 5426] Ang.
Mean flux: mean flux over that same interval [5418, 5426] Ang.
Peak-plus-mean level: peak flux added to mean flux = 2.13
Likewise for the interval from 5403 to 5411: 2.08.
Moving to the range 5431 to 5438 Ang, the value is 2.11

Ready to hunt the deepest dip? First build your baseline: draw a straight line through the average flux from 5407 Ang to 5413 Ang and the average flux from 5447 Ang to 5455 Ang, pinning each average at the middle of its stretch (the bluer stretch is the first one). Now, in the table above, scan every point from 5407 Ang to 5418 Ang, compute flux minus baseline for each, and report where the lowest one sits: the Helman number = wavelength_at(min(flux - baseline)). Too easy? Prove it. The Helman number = 5410.25 Ang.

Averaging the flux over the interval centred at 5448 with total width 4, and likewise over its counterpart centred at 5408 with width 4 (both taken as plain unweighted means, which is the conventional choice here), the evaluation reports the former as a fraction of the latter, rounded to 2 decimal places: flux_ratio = 1.10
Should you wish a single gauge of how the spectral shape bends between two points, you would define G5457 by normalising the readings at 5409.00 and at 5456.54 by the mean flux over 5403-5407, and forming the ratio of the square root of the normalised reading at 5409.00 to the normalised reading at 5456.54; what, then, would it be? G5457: 1.00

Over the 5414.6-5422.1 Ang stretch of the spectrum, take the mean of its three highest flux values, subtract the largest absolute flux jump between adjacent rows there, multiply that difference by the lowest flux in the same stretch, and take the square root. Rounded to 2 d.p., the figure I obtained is 1.04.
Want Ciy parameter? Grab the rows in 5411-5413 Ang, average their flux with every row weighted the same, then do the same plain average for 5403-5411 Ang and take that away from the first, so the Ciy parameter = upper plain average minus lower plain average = 0.00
